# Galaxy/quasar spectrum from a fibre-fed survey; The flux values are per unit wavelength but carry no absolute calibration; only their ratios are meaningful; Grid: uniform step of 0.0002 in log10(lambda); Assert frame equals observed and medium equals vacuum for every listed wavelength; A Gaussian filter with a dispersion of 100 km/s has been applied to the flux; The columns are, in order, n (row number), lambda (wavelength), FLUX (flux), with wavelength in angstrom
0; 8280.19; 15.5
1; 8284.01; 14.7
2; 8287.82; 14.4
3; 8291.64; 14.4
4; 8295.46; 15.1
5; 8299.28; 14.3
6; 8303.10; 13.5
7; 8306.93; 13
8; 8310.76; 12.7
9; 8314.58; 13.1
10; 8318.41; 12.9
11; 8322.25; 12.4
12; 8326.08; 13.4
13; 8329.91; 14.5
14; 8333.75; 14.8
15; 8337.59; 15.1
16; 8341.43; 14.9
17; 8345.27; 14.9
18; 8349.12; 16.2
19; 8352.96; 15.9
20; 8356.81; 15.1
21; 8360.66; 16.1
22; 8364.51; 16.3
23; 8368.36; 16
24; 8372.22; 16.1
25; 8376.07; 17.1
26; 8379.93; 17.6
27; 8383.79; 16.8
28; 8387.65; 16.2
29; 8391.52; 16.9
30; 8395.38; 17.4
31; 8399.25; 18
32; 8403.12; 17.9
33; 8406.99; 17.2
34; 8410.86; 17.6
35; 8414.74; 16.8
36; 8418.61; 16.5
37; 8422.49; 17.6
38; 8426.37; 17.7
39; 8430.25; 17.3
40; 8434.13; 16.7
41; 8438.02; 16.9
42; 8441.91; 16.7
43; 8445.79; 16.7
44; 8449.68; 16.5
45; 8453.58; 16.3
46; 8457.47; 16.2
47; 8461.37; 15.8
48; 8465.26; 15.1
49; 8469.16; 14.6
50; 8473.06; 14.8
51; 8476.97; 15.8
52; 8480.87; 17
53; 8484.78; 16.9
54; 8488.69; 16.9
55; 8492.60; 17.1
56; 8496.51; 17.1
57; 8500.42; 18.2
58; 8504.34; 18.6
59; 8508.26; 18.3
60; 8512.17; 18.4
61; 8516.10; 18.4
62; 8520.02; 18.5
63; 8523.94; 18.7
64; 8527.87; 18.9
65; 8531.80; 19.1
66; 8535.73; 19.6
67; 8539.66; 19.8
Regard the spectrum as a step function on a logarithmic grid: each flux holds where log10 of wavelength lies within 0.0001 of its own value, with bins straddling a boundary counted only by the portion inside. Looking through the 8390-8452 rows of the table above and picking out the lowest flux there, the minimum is 16.5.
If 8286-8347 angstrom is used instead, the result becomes 12.4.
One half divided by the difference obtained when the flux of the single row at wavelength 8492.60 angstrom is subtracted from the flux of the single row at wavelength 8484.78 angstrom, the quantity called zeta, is -2.50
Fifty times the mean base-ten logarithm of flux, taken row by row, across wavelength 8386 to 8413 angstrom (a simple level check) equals 61.9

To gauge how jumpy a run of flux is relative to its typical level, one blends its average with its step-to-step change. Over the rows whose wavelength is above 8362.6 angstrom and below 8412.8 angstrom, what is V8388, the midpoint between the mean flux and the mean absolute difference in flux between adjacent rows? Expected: 8.77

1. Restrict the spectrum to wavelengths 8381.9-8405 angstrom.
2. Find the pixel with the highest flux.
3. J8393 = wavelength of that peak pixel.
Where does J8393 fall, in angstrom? 8399.25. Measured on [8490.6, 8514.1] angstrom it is 8504.34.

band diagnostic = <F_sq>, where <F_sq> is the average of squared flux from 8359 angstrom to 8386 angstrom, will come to 275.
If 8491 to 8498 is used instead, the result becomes 292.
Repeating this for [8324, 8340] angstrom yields 209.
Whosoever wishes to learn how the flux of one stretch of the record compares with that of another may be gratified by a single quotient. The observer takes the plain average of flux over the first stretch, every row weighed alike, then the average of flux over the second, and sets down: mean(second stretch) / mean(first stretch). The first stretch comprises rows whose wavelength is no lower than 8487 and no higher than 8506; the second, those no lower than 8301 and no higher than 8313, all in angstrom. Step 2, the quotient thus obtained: 0.74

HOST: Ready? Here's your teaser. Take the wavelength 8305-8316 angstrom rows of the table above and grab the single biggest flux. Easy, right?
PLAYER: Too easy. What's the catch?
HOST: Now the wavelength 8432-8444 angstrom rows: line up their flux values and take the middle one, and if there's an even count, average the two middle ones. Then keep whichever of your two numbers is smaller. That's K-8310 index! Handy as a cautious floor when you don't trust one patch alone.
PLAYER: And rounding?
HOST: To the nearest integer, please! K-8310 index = 13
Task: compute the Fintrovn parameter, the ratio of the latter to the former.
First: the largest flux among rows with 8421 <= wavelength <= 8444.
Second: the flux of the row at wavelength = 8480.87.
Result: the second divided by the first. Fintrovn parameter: 0.96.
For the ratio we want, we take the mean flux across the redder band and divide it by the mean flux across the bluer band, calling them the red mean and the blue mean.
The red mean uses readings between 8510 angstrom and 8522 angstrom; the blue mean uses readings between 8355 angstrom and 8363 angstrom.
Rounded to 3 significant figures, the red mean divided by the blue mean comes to 1.18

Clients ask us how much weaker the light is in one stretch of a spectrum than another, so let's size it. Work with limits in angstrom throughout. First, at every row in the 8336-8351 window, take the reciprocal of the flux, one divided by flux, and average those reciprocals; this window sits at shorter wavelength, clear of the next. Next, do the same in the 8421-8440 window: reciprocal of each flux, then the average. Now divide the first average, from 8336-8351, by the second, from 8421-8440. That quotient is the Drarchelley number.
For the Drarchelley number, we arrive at 1.13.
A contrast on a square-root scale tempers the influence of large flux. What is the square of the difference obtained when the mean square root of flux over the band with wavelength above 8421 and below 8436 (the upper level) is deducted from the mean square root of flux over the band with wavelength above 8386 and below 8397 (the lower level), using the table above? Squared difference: 0.004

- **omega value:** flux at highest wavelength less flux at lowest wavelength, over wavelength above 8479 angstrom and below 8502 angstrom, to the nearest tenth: 1.2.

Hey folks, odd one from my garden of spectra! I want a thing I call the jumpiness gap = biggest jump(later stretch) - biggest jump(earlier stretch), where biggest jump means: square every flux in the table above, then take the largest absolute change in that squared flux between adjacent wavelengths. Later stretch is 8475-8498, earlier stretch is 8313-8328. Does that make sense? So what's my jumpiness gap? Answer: 14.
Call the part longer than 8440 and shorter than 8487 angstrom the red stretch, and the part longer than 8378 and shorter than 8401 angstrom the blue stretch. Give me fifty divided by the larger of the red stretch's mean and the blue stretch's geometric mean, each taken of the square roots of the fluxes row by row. 12.08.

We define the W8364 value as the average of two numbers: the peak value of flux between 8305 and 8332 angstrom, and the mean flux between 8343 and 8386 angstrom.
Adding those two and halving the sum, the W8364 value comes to 15.3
